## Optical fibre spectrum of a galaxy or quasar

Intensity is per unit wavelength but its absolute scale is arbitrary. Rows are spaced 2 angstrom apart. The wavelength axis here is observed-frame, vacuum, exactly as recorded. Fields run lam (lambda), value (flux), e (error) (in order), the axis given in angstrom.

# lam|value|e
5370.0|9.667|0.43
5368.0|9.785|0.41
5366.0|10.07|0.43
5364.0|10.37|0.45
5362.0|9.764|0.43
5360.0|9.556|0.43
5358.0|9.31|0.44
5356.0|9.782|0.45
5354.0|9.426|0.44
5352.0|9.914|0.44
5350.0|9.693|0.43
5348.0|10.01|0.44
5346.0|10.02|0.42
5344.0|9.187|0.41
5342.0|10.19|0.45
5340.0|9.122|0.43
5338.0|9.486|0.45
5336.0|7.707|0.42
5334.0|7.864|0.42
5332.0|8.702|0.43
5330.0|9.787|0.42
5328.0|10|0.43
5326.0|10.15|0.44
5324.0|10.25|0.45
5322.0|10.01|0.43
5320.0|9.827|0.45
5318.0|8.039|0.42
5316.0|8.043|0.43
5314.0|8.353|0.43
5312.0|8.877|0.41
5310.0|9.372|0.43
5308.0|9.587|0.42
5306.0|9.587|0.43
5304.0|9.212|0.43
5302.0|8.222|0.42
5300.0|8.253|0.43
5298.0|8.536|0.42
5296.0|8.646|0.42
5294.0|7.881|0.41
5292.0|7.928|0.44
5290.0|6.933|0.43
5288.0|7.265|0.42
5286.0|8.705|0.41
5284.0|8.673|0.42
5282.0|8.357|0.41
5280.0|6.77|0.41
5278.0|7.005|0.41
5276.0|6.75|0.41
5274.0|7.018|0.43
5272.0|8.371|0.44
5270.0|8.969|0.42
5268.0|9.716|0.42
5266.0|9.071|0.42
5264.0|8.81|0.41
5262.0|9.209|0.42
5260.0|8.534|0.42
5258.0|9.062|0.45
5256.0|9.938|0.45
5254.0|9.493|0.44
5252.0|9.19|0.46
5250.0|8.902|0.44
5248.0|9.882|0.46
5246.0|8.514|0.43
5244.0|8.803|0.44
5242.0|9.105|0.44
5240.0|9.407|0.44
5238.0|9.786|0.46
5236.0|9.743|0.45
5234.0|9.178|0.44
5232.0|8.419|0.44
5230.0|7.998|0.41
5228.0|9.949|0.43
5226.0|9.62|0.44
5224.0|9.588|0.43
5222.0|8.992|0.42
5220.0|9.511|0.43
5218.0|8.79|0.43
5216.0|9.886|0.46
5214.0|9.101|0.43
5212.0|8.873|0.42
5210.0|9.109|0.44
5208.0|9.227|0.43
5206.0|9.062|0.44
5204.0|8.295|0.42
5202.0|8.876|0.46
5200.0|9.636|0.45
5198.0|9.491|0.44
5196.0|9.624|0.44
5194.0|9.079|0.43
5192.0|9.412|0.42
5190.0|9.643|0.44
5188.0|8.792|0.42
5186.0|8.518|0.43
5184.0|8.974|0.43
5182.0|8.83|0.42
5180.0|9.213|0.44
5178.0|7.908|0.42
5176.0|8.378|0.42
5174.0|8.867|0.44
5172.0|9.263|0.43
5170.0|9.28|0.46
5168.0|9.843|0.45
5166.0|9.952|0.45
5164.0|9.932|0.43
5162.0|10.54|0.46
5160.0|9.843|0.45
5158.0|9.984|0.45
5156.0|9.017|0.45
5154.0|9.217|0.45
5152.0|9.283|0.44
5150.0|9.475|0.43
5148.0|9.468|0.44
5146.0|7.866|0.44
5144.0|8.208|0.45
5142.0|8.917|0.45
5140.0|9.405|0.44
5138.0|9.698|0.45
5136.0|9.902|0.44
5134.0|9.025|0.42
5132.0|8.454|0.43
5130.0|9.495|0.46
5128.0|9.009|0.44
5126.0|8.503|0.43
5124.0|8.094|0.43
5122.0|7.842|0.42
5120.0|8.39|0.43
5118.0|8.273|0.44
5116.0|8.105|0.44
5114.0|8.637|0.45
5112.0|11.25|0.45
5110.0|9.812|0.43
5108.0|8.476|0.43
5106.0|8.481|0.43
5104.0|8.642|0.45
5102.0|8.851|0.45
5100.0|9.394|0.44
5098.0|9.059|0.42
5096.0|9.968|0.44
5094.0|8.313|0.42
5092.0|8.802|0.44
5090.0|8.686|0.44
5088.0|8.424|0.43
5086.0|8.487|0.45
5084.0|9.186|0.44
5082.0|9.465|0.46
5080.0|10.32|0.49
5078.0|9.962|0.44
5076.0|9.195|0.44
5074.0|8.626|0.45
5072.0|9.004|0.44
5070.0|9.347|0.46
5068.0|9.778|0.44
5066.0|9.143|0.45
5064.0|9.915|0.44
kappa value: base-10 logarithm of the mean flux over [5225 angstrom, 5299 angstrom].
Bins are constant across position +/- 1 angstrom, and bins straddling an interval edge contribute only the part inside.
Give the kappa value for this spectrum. 0.937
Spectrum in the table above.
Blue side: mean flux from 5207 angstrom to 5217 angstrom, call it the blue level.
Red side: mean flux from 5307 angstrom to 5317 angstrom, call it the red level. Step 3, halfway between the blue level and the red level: 9.0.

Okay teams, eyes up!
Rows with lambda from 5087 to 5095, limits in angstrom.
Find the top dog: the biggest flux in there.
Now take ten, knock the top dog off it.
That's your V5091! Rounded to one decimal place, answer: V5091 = 1.2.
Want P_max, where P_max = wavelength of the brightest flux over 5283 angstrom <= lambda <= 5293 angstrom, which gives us 5286.0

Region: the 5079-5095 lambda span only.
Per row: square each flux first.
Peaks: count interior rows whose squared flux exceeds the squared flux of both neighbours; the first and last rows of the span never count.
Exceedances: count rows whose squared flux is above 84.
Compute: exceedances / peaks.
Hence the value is 3.0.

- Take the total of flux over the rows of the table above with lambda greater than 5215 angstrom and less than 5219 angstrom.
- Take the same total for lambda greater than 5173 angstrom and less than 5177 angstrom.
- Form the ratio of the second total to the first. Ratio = 0.92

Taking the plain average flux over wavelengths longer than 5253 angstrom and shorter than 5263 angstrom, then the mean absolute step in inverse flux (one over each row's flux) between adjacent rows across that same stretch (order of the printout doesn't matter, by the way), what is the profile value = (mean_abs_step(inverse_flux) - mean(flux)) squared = 85.4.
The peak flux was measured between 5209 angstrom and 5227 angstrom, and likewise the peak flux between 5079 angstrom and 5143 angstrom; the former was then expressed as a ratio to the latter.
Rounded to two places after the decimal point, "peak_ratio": 0.88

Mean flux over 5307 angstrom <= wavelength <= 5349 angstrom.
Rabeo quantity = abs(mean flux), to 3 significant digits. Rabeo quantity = 9.27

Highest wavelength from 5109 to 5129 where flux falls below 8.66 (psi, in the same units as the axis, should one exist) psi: 5126.0 angstrom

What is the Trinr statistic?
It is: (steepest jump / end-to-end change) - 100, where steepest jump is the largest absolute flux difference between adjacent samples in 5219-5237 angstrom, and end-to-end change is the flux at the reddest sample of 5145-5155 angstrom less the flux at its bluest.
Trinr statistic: -99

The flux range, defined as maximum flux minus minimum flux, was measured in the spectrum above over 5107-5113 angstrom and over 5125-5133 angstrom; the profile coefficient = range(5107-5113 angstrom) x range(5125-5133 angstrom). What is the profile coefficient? 2.9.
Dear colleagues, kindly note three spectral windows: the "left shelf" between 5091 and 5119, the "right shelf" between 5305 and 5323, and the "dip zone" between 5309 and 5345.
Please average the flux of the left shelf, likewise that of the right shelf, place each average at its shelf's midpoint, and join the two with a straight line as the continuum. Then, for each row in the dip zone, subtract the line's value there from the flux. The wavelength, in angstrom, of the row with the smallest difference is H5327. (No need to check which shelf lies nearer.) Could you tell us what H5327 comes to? 5336.0 angstrom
